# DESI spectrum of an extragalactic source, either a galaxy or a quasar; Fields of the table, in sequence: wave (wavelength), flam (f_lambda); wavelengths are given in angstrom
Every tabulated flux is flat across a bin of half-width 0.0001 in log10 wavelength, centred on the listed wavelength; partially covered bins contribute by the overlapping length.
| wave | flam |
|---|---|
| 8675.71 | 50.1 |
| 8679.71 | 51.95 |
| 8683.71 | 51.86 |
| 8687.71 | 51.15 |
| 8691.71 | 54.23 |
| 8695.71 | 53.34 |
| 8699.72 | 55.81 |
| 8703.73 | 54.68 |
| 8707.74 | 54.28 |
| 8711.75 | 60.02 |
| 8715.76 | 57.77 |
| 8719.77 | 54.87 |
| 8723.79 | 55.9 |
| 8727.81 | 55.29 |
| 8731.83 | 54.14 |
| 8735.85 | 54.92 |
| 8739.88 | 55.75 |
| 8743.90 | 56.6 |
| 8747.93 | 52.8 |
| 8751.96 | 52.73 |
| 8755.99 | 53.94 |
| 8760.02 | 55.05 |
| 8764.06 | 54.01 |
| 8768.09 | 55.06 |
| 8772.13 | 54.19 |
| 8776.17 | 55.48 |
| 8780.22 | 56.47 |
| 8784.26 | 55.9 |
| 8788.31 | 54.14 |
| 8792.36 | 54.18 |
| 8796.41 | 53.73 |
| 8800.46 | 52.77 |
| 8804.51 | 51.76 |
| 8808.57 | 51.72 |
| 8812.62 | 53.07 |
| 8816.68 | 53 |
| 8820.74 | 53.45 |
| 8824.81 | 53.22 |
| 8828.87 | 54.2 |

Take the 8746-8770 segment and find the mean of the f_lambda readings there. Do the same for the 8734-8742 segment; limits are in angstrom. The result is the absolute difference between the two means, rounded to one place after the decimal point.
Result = 1.4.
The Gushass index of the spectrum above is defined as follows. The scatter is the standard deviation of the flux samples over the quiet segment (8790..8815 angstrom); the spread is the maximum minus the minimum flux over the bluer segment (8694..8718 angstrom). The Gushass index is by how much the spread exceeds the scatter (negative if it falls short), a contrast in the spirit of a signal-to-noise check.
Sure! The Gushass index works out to 6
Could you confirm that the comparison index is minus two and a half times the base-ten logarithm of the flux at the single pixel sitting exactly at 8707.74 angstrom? -4.337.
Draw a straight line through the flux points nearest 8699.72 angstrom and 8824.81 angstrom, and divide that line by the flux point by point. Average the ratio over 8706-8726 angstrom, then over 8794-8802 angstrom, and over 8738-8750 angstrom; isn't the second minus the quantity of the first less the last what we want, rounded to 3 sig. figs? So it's 1.03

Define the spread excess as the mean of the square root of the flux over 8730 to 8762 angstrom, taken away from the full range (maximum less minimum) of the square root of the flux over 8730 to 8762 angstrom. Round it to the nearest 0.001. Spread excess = -7.120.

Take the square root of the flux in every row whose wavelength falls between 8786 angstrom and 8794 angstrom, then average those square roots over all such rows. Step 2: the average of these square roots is 7.36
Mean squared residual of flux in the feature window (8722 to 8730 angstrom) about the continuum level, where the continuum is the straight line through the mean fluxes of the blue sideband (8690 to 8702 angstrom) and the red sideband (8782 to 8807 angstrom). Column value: 1.9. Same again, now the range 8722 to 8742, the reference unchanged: 1.4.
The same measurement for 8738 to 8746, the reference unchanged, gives 4.4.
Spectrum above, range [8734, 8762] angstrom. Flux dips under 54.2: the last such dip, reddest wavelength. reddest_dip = 8755.99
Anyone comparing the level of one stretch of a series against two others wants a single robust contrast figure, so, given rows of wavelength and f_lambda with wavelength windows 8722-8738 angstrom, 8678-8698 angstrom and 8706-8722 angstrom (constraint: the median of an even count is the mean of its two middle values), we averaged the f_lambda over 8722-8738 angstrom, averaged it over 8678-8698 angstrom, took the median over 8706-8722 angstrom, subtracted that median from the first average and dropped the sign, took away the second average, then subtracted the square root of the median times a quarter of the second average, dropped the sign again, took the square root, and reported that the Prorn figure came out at 8.86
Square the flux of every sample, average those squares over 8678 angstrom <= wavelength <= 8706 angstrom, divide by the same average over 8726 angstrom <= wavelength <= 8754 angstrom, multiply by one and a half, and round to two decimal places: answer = 1.43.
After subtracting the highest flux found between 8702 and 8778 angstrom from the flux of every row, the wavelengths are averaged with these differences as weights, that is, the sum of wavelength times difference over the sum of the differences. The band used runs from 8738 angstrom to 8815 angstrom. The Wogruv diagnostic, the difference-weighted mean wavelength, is 8778.8 angstrom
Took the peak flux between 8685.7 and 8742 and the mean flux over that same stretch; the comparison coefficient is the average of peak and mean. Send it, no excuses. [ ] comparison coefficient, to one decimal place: 57.6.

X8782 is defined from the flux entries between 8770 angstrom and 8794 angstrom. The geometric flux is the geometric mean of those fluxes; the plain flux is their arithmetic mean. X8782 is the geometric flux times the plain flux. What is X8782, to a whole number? 3031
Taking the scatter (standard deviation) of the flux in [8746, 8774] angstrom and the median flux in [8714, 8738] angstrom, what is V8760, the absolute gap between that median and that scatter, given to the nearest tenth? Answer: 54.2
